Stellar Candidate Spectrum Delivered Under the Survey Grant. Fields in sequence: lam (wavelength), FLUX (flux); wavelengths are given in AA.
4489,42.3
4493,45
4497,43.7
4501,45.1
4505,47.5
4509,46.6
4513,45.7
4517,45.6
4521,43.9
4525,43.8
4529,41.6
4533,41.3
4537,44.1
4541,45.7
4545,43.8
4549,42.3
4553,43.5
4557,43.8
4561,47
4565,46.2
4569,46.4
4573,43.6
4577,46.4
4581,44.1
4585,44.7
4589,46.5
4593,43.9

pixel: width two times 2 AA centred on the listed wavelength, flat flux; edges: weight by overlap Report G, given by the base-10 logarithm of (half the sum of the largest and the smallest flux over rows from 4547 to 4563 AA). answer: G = 1.65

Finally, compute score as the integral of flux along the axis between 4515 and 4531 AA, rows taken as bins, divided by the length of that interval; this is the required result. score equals 43.7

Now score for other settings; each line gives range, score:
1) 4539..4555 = 43.8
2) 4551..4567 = 45.1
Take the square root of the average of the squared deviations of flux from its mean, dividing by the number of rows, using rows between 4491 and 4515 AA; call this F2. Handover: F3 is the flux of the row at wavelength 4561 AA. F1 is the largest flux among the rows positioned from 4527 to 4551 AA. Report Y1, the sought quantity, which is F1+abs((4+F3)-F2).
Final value 95.5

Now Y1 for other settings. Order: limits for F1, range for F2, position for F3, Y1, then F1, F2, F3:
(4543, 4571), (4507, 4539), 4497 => 92.9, 47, 1.8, 43.7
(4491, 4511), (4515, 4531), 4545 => 93.9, 47.5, 1.4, 43.8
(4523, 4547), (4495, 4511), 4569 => 94.7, 45.7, 1.4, 46.4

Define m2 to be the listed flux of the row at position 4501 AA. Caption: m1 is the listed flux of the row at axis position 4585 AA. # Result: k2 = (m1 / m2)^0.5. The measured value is 1.00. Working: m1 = 44.7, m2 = 45.1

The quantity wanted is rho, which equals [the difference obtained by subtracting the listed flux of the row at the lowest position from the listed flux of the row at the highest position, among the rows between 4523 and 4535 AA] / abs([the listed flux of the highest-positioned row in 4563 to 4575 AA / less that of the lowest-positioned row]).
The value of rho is -1.0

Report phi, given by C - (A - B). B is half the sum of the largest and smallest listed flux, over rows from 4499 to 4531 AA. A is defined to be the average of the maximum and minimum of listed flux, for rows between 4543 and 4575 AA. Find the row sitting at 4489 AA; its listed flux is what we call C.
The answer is 42.2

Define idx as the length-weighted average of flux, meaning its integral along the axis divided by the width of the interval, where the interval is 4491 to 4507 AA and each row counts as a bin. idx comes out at 45.3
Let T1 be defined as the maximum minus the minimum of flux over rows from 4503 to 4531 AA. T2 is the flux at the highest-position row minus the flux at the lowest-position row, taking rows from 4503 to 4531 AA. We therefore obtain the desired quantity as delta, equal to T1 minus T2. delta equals 11.8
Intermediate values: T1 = 5.9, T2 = -5.9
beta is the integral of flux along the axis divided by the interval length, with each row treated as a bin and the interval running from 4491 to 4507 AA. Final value 45.3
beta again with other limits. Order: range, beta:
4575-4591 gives 45.4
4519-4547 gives 43.5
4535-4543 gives 44.9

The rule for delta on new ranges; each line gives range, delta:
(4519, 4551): 6.0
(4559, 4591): 3.9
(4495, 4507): 0.0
